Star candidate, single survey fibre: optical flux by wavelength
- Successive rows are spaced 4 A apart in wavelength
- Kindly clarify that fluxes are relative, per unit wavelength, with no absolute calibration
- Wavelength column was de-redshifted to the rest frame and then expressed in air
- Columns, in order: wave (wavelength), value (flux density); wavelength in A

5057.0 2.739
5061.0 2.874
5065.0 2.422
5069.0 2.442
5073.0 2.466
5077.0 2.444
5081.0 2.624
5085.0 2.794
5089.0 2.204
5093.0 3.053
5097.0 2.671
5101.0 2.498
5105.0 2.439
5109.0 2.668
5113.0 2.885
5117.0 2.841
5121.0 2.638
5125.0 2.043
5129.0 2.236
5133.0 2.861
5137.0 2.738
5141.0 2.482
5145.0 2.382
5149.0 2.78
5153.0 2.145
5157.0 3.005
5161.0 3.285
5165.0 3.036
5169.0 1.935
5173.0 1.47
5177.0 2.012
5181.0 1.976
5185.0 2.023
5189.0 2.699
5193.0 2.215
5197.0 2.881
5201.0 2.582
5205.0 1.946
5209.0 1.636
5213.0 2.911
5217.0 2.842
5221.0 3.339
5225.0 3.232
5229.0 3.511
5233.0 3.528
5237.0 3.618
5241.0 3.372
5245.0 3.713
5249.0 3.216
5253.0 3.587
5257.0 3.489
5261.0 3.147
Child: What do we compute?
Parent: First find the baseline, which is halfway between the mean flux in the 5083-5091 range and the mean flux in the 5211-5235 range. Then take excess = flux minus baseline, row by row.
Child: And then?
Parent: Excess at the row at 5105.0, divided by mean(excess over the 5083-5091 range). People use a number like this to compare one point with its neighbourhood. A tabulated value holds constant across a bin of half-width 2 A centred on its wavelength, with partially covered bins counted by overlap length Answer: 1.2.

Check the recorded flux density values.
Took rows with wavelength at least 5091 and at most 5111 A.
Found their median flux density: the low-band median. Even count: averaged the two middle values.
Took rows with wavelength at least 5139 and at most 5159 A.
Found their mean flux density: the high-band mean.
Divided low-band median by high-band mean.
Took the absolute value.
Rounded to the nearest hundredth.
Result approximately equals 1.04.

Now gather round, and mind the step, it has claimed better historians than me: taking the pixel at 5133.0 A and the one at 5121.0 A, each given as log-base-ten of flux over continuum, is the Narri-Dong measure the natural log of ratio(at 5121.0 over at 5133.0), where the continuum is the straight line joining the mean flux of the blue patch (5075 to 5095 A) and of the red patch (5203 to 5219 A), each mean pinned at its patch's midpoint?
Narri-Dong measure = -1.24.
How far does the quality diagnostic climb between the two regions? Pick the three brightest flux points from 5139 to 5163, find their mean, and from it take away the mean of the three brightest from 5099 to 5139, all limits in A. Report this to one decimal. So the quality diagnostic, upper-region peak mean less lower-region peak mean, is 0.2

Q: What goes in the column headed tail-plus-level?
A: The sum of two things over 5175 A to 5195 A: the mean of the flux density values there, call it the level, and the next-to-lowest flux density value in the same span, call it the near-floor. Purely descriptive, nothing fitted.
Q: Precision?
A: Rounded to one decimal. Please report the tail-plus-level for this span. 4.2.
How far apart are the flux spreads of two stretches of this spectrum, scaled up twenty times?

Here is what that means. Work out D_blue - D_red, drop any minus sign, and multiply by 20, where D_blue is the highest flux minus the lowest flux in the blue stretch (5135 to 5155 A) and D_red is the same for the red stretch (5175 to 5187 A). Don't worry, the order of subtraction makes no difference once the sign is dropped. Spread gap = 12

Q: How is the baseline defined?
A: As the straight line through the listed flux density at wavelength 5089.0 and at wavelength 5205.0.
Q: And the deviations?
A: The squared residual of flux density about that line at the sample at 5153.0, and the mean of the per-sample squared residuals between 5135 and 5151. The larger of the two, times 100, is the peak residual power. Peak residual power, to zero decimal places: 29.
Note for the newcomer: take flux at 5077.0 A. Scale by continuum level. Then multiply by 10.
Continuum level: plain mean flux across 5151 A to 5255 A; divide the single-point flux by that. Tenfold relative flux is 8.9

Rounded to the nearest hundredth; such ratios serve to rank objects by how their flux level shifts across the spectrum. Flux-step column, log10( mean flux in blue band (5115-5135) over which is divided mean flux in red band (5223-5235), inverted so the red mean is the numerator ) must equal 0.13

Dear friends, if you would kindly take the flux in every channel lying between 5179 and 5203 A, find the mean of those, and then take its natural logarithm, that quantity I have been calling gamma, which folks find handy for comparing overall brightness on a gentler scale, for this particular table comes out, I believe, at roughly 0.87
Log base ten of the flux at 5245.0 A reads 0.57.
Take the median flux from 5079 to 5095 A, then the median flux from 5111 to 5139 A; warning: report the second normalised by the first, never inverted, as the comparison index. 1.0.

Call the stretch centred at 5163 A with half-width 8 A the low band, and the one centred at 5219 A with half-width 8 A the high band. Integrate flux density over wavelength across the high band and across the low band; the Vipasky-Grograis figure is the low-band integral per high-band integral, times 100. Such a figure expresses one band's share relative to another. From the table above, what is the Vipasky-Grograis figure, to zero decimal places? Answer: 91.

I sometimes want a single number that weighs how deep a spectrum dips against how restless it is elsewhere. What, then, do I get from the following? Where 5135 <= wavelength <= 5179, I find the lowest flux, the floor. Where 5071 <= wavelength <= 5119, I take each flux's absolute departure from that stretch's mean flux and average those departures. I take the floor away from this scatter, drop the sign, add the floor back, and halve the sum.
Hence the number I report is 1.38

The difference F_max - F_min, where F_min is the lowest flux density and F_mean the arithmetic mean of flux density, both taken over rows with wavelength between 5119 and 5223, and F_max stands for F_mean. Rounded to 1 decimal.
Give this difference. 1.0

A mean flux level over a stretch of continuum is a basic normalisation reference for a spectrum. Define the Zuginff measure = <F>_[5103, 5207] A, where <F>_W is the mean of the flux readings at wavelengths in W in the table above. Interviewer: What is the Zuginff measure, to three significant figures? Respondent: 2.47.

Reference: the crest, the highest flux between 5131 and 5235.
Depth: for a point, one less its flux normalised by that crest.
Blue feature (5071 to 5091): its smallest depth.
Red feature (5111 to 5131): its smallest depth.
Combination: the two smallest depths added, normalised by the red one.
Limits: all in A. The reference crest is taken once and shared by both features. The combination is 2.1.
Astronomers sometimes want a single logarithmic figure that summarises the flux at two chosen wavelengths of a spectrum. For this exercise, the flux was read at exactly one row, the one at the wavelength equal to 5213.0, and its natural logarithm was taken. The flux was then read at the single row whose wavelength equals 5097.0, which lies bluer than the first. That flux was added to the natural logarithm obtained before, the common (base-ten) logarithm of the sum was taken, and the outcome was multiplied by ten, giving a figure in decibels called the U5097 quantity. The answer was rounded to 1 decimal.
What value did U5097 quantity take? 5.7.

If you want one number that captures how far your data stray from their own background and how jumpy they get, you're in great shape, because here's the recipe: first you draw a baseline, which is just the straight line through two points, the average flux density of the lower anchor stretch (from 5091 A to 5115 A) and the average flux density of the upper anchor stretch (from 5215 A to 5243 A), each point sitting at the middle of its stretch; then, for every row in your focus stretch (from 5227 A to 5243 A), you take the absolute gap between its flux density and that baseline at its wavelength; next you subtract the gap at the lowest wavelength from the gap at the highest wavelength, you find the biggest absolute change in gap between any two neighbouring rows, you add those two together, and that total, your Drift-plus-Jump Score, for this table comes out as 0.07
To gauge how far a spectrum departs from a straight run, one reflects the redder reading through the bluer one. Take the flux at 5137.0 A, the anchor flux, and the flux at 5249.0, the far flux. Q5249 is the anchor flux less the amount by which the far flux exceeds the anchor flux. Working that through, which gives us 2.3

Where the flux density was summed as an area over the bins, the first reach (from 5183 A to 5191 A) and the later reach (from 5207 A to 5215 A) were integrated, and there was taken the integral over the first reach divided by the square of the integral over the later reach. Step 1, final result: 0.057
